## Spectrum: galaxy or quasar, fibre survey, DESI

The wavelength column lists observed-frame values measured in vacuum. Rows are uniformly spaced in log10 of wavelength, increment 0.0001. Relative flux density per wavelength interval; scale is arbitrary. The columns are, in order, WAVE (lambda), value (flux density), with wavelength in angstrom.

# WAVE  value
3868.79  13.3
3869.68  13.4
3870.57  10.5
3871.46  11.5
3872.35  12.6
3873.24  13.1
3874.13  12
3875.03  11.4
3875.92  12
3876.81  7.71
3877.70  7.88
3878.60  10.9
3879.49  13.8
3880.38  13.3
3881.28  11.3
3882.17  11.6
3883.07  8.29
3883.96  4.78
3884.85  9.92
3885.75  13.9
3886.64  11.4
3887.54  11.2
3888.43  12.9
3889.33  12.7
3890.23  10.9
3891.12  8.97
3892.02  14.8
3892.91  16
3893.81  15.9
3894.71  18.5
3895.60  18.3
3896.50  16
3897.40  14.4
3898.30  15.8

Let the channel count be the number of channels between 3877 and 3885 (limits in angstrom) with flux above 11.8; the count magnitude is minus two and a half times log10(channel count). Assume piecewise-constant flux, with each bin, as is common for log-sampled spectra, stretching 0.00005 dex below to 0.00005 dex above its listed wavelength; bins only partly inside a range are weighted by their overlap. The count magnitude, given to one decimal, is -0.8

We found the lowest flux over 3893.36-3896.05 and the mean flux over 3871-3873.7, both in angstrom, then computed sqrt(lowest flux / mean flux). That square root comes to 1.1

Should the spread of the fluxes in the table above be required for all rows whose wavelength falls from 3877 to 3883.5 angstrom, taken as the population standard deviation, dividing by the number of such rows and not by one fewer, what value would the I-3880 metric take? 2.1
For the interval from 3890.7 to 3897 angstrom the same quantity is 2.9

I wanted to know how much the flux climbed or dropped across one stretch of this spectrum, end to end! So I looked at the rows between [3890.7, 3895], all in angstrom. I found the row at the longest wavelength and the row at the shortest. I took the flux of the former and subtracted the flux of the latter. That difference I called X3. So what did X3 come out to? 10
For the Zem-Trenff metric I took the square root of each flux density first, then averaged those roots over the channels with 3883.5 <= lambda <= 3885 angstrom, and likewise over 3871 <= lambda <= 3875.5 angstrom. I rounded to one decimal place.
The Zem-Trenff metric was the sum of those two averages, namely 6.1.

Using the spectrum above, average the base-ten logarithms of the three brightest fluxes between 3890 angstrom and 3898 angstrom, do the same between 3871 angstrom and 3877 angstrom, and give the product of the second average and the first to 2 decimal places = 1.37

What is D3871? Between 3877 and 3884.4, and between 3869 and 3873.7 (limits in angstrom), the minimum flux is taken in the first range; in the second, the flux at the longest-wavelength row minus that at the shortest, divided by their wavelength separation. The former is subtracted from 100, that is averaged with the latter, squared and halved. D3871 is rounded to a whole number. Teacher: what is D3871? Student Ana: 1131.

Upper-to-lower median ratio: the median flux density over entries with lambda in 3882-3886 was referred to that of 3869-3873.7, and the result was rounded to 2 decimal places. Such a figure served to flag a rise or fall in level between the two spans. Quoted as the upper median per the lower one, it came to 0.79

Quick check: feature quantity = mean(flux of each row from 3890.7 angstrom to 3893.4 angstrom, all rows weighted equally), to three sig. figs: 13.3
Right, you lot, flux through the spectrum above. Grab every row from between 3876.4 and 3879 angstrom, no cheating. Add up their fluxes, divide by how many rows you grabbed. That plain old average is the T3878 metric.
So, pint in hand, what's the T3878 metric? 8.8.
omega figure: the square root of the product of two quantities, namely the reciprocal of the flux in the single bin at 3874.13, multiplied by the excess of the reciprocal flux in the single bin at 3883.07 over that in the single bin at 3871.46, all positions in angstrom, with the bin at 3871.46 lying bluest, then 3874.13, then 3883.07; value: 0.053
